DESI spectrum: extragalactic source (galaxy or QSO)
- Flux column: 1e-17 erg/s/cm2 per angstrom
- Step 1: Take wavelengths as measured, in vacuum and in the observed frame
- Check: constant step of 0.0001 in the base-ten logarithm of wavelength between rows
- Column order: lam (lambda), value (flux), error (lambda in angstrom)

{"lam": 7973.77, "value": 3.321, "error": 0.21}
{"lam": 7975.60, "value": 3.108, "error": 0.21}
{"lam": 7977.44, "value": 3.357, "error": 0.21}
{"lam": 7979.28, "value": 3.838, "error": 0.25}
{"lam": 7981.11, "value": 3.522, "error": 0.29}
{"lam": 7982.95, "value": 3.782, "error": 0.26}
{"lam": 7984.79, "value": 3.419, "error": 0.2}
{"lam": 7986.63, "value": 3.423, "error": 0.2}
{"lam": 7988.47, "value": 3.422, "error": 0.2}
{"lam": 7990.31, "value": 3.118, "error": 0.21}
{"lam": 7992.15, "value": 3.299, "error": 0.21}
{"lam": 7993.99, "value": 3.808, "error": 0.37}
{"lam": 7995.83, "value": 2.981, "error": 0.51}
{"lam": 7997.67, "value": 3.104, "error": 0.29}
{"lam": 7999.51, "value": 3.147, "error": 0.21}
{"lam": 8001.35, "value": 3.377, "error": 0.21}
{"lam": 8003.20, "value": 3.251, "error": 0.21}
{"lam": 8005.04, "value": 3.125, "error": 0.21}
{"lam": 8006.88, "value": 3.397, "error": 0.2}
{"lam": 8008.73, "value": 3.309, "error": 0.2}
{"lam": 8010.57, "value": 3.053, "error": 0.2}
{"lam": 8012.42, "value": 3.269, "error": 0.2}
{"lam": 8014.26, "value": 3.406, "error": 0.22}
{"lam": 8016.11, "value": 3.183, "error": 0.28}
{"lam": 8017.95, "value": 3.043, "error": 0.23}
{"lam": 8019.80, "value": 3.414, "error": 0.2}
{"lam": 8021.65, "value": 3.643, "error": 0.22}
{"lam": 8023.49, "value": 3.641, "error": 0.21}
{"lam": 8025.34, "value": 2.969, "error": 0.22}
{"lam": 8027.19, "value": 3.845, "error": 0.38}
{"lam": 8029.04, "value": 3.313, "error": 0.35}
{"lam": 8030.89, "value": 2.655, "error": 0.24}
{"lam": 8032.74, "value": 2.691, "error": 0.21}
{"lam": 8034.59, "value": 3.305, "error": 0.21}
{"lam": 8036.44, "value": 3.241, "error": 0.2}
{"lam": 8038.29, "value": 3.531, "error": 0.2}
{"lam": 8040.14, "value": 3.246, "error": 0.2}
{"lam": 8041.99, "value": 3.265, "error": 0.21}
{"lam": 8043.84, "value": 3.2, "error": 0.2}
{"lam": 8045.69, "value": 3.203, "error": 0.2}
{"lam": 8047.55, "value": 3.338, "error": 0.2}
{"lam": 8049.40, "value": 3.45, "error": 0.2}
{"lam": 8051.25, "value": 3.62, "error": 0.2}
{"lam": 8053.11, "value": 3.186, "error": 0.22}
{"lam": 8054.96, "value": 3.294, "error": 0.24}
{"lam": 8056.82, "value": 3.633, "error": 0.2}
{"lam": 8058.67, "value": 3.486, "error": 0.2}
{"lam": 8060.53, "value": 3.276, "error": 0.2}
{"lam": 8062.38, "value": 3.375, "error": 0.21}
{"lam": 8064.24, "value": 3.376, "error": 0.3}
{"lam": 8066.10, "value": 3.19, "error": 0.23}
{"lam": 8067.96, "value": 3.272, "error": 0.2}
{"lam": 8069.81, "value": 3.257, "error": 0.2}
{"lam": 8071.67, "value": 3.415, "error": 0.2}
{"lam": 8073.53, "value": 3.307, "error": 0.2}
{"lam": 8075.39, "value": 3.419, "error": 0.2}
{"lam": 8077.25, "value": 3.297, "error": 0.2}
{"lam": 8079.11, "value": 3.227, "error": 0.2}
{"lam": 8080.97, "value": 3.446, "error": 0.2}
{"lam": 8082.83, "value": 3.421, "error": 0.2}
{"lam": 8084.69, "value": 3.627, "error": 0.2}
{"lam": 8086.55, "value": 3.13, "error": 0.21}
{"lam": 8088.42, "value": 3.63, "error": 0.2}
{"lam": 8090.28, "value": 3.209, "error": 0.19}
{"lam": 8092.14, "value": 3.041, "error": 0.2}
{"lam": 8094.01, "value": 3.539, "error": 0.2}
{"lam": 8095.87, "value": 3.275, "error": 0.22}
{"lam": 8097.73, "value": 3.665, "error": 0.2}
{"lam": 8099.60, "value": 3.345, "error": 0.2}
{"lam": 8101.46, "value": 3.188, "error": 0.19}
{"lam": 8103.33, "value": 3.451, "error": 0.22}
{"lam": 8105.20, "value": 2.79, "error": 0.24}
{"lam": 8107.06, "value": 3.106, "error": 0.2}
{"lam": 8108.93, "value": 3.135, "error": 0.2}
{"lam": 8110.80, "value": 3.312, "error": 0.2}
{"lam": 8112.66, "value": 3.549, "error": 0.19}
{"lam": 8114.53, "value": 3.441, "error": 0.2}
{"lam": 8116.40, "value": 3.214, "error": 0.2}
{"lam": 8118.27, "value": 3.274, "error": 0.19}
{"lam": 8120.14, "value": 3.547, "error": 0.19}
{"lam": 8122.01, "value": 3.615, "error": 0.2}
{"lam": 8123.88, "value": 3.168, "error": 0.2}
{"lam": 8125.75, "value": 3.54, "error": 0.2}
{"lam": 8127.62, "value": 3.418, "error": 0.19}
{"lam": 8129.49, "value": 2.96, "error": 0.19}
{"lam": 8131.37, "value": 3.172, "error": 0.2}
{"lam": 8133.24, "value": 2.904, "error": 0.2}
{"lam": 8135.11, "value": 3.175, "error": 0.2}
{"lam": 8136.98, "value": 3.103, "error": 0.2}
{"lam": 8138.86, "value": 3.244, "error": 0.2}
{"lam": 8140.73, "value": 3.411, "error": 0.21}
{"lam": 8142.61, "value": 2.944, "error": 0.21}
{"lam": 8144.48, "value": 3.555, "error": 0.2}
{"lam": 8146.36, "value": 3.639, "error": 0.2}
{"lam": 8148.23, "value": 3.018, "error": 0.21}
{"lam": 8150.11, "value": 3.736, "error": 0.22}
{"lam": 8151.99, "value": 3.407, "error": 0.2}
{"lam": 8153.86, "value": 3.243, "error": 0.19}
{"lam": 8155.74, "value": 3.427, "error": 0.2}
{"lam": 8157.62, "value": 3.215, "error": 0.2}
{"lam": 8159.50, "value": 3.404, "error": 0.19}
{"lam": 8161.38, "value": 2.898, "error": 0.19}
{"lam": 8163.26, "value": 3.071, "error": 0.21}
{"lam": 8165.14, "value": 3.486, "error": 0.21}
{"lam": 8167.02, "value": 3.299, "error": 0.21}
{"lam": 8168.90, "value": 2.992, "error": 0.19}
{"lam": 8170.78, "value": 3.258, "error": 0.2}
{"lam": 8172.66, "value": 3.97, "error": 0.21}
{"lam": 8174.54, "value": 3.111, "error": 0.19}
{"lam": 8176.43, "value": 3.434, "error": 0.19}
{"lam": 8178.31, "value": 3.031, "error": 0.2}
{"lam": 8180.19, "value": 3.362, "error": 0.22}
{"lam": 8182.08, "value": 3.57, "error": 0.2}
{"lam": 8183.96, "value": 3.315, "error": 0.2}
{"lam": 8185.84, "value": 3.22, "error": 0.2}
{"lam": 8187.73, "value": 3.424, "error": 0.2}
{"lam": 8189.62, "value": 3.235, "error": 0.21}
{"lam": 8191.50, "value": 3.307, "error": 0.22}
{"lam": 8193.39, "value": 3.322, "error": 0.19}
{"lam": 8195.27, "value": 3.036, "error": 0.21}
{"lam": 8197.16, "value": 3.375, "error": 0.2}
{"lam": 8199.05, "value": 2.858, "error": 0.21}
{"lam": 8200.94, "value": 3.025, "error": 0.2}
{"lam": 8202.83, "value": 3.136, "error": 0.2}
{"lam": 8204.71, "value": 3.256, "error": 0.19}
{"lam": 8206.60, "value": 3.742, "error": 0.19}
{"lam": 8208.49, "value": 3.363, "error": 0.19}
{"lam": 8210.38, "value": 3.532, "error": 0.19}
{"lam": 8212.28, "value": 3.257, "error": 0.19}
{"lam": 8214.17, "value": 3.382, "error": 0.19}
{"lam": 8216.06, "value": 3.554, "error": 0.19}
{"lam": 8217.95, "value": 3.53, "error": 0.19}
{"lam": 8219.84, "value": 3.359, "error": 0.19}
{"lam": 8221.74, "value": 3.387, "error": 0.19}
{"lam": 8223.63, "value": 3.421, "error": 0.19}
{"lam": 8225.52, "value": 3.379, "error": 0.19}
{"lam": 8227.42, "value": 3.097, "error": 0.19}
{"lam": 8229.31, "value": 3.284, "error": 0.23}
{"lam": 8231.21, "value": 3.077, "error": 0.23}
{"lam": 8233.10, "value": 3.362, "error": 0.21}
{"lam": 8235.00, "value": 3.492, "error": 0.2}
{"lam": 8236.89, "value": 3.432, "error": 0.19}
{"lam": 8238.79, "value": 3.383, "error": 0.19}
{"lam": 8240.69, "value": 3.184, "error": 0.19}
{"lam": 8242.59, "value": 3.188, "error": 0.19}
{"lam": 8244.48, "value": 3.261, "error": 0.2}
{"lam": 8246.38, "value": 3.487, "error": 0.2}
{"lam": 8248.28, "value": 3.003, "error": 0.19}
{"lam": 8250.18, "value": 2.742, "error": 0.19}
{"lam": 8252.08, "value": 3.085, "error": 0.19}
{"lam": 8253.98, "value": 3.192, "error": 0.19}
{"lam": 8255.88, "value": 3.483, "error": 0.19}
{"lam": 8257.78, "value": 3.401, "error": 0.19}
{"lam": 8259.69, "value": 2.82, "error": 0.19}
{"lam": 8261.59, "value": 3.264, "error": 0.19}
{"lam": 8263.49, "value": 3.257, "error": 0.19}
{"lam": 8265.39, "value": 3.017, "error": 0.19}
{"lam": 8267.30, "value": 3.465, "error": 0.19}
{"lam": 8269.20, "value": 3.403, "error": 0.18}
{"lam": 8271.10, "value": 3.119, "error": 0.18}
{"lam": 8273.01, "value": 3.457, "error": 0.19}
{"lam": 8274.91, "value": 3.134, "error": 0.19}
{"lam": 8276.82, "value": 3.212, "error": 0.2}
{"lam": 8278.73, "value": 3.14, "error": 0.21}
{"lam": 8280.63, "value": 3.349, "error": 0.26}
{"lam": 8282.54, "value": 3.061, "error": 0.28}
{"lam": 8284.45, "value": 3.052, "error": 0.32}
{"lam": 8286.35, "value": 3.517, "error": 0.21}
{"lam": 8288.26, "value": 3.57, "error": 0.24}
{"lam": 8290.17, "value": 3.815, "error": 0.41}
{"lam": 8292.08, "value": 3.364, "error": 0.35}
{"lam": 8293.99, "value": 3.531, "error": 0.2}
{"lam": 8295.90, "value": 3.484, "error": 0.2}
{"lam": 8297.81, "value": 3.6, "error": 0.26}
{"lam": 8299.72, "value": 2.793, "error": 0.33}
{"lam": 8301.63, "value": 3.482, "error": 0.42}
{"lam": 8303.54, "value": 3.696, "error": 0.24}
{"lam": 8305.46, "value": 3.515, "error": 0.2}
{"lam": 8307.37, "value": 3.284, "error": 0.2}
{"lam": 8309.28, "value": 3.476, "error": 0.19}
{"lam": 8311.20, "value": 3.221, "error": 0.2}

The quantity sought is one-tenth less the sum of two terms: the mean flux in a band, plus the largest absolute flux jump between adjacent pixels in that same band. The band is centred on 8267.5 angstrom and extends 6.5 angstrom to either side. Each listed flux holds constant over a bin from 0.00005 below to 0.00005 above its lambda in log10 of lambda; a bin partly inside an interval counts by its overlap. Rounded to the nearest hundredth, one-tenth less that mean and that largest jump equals -3.63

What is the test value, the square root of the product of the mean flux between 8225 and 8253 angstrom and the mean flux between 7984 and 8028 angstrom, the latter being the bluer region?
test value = 3.27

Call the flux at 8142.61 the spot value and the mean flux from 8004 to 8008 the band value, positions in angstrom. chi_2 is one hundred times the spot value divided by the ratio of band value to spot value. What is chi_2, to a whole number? 266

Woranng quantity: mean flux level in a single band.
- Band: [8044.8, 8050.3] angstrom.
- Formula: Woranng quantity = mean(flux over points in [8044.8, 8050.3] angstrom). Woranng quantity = 3.33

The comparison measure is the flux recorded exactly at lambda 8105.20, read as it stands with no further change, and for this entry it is 2.79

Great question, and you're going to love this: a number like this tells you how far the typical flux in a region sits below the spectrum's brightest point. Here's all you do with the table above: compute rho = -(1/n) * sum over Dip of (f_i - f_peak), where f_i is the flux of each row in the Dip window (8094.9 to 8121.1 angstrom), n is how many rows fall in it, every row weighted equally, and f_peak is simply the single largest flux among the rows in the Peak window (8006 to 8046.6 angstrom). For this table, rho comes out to 0.54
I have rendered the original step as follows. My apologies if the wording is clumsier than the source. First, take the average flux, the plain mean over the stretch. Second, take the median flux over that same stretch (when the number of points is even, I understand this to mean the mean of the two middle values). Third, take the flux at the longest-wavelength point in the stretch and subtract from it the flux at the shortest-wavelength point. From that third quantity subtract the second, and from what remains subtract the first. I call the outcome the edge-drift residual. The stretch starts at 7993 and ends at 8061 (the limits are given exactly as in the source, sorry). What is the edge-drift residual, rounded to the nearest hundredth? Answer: -7.10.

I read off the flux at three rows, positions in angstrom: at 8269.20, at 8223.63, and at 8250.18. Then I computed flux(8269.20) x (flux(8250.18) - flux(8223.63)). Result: -2.31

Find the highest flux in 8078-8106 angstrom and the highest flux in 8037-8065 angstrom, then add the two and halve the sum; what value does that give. 3.65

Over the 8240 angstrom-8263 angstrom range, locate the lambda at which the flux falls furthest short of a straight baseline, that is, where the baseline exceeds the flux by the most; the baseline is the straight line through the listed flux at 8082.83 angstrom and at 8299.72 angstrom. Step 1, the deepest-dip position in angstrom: 8250.18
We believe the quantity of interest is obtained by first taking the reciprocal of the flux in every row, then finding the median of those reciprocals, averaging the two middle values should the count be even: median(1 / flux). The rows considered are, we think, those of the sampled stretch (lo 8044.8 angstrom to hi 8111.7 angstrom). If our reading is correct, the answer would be 0.302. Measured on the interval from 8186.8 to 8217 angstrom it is 0.302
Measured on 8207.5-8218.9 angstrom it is 0.289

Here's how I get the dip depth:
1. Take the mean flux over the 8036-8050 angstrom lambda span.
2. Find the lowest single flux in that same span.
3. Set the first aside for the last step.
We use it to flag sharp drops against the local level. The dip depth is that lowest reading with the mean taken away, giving -0.11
